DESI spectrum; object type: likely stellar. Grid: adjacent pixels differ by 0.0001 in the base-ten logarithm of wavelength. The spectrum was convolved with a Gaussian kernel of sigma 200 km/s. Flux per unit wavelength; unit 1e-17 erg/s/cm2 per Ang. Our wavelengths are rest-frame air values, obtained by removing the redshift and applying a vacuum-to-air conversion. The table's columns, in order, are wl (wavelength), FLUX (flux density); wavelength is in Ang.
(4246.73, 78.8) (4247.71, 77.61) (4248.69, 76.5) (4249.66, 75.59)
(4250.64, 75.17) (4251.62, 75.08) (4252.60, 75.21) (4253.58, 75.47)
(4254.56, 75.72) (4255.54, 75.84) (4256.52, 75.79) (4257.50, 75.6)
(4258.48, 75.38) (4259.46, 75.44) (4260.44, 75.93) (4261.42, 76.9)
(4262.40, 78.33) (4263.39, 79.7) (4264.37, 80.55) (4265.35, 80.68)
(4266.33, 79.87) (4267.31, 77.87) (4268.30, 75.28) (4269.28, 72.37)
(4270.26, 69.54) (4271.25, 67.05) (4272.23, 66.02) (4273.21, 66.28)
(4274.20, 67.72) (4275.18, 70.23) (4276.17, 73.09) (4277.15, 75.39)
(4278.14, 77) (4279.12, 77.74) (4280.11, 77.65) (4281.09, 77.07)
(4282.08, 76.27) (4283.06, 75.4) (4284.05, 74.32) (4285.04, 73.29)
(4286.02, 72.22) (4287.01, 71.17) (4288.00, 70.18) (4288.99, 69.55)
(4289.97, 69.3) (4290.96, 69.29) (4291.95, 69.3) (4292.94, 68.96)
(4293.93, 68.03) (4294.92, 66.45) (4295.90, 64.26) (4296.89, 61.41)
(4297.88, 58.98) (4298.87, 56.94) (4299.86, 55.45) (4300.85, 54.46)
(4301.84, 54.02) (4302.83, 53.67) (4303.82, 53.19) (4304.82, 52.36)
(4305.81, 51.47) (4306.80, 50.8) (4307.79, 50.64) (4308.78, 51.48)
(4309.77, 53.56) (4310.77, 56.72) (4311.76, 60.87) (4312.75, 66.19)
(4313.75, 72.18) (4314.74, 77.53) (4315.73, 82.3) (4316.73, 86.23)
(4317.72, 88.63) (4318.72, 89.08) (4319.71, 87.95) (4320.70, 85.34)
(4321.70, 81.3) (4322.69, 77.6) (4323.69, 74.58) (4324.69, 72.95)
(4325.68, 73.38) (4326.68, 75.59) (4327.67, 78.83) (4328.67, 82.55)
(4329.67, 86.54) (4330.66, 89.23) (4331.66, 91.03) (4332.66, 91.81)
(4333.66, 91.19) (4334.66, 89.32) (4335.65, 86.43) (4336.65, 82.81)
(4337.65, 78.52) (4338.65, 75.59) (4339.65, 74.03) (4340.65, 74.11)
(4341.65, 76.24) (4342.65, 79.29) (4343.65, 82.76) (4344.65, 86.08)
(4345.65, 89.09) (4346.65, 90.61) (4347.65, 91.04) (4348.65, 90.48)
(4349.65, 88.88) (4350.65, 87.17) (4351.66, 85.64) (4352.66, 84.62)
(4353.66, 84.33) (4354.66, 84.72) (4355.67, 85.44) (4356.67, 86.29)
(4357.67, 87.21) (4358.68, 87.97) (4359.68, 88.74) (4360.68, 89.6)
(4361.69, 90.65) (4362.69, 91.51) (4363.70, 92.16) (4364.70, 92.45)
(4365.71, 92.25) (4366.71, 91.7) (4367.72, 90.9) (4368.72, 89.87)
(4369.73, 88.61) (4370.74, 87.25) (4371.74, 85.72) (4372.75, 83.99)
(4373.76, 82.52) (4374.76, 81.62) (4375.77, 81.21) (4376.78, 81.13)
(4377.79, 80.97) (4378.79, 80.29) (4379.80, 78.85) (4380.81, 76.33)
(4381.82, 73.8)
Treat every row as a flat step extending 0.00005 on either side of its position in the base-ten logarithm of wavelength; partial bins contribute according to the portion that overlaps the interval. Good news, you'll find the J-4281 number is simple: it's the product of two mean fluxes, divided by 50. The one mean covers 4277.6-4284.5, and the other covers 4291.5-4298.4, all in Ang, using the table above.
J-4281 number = 100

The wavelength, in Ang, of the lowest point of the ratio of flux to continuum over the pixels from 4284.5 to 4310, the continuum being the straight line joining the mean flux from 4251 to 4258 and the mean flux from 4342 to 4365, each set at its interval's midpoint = 4307.79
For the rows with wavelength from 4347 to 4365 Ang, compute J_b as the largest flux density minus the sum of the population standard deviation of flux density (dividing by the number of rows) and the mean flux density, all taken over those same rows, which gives 1.5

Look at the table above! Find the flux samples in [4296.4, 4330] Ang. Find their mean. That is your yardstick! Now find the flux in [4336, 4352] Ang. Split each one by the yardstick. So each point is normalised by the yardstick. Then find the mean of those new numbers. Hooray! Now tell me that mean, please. 1.22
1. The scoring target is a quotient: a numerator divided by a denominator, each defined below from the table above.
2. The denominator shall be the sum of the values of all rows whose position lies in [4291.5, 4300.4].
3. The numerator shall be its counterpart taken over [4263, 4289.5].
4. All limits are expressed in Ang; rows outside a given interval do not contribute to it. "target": 3.5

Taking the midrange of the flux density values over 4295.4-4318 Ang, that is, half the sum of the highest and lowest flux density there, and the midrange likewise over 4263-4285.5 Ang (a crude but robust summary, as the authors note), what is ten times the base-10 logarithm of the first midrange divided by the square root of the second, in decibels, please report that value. 9.1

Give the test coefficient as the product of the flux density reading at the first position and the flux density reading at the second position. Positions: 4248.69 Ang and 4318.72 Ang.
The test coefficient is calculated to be 6815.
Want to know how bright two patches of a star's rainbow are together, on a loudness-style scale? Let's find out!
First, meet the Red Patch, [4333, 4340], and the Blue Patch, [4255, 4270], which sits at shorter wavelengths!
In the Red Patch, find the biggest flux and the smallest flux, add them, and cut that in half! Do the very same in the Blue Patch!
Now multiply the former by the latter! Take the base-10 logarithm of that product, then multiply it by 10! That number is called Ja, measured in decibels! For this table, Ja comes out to 38.0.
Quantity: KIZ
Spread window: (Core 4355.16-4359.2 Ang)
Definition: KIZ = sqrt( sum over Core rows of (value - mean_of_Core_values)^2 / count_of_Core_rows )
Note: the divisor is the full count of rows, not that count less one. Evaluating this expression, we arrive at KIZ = 1.0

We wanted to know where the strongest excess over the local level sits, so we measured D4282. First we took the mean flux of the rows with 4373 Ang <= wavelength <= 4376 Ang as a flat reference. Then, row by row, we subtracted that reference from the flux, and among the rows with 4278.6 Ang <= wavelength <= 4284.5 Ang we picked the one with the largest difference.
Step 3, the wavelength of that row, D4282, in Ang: 4279.12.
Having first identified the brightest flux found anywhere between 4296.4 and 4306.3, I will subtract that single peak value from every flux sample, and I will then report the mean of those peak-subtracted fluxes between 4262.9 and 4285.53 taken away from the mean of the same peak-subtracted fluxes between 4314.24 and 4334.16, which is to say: 8.8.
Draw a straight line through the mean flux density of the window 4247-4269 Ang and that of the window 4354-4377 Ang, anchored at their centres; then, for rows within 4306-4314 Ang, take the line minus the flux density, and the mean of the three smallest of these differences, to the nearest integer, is 16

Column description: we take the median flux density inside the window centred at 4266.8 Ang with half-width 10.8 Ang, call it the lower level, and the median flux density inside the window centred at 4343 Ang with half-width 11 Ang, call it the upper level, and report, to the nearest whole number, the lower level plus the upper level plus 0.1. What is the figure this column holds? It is 161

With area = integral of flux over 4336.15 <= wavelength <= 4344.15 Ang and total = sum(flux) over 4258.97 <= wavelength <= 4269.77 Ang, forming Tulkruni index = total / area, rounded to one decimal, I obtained 1.4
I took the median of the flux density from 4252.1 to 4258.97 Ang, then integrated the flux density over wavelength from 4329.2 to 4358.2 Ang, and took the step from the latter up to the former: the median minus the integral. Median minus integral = -2395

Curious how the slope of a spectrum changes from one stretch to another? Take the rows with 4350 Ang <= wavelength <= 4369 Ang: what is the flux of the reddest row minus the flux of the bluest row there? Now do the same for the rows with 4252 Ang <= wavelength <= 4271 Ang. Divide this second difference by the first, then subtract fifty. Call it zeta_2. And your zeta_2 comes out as -52.1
